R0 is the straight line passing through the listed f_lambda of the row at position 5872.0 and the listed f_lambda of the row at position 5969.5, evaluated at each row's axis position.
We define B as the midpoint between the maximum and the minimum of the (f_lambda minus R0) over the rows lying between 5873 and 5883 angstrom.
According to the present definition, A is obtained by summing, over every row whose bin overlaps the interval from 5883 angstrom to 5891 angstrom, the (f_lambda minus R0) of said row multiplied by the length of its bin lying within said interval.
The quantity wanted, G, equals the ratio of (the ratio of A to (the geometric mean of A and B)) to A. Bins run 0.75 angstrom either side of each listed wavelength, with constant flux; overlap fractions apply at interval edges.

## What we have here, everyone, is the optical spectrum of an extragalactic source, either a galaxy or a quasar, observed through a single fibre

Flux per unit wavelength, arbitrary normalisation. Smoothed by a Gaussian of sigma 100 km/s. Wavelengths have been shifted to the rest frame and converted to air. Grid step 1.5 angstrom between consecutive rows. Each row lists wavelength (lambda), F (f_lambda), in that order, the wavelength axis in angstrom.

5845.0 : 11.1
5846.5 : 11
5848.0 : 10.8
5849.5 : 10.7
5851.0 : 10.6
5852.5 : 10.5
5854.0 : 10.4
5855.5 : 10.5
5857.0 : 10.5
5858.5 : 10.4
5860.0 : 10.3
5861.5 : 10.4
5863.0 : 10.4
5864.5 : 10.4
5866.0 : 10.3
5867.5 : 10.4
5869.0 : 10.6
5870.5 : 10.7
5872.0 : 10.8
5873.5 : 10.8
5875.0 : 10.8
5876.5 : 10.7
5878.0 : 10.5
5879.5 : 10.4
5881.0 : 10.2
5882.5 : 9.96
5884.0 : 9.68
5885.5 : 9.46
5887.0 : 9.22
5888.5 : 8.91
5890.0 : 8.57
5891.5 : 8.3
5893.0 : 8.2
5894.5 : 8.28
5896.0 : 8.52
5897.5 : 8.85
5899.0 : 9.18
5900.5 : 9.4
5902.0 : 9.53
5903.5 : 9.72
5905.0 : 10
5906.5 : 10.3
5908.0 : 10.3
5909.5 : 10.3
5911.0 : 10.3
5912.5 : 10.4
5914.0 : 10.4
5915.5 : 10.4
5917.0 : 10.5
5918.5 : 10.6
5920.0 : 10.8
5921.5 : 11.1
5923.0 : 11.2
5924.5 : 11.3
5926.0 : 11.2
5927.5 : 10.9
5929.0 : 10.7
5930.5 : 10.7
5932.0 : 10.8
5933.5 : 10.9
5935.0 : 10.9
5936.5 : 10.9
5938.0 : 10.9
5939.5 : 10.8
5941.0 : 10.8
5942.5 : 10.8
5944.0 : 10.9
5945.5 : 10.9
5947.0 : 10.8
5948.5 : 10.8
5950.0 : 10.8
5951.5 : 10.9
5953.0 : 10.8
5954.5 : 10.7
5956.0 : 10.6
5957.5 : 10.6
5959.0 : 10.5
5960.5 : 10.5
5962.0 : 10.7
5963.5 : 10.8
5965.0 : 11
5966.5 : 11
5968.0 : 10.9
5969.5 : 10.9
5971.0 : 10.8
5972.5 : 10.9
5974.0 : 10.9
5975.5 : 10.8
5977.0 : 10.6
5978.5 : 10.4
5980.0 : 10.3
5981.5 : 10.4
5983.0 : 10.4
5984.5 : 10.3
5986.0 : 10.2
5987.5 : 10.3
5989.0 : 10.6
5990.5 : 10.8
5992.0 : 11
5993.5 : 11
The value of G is 0.4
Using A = -13.2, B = -0.43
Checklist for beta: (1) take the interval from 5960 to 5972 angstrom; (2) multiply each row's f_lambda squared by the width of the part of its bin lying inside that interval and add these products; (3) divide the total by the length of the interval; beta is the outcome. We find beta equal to 117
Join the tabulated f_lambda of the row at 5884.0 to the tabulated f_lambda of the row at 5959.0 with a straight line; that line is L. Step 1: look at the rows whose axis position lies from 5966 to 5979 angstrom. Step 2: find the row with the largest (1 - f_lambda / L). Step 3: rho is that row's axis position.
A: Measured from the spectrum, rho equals 5978.5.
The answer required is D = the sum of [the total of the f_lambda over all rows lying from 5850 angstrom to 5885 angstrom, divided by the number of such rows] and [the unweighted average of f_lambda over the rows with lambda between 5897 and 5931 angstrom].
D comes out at 20.8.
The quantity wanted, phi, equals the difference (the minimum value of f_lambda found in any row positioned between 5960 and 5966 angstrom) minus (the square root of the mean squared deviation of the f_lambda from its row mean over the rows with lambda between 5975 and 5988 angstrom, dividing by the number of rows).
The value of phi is 10.3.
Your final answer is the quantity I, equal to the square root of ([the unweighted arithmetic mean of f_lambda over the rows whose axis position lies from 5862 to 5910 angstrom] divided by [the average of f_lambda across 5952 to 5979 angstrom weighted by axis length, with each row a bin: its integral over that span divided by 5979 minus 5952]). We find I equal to 0.95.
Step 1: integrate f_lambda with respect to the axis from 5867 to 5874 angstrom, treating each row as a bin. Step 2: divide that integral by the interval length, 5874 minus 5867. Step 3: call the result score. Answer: 10.7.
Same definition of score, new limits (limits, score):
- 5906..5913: 10.3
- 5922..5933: 11.0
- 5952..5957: 10.7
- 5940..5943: 10.8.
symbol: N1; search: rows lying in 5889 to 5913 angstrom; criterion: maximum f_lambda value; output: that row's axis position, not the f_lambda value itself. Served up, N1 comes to 5912.5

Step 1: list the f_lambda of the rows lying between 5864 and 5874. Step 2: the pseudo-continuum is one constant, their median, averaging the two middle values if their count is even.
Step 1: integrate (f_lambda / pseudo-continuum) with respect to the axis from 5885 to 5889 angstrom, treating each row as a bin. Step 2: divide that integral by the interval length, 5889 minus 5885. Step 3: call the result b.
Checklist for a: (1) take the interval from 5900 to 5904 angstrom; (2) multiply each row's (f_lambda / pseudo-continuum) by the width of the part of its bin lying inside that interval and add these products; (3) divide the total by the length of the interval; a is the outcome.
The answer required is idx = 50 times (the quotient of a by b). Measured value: 51.9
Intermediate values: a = 0.90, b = 0.87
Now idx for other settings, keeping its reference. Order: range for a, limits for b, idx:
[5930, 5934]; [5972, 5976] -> 49.7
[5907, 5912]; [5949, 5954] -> 47.6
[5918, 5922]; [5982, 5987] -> 52.6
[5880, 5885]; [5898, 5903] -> 53.1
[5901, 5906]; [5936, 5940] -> 44.9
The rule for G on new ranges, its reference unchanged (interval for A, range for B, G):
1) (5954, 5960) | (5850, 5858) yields 1.4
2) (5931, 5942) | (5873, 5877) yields 11.1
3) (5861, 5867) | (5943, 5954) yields 3.7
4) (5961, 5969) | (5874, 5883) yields 3.3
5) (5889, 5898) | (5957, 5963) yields 0.4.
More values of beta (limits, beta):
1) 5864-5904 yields 95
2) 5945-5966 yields 115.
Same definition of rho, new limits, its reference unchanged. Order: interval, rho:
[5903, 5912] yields 5903.5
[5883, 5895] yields 5893.0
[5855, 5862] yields 5860.0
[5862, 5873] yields 5866.0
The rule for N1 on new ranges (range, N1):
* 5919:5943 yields 5924.5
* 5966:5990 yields 5966.5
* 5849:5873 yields 5872.0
